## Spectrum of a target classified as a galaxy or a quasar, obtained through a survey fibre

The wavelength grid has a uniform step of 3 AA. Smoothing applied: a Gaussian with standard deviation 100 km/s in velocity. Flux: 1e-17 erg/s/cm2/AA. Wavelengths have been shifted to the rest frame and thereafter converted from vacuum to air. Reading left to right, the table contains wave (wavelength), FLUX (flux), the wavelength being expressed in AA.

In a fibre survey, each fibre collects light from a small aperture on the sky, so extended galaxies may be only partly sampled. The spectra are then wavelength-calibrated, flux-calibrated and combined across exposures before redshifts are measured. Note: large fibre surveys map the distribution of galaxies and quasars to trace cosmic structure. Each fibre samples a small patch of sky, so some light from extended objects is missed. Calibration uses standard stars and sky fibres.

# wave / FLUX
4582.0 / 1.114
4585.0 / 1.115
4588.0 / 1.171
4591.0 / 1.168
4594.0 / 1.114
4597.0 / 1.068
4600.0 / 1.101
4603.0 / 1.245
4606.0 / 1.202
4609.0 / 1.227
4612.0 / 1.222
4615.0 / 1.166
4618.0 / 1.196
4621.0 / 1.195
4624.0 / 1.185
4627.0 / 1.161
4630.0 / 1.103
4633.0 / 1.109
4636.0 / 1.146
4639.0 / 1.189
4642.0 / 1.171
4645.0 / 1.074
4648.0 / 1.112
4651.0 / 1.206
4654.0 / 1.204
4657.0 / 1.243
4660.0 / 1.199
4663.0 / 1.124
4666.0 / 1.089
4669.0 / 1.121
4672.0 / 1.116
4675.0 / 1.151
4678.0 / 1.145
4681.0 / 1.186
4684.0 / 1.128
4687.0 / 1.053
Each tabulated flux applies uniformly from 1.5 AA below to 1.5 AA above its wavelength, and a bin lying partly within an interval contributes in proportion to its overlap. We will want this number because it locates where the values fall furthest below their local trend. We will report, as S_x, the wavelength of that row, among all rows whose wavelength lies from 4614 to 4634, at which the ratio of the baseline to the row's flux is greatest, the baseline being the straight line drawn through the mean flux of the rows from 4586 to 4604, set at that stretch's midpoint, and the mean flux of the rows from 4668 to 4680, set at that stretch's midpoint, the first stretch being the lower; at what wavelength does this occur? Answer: 4630.0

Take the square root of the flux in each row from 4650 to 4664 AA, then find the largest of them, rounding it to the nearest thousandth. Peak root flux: 1.115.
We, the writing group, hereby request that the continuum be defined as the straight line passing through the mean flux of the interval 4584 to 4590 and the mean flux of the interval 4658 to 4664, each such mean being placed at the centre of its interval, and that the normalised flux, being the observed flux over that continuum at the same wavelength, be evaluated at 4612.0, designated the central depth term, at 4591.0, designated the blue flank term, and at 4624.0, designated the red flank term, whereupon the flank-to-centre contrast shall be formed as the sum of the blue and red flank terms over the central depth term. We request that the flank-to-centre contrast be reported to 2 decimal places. 1.93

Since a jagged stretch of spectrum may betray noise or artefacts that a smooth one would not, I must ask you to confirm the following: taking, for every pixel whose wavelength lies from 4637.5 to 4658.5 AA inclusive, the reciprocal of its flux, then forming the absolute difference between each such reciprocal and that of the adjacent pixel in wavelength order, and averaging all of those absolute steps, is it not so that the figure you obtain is 0.037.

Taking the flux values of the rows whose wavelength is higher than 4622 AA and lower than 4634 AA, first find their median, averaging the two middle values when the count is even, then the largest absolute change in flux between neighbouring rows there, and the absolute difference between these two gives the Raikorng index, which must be 1.08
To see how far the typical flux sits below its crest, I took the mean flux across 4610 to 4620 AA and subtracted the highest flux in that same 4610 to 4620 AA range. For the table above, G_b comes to -0.03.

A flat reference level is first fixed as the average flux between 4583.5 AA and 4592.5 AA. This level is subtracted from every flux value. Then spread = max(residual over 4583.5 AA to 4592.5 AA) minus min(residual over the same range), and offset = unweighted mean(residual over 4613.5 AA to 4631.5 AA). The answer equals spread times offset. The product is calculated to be 0.0009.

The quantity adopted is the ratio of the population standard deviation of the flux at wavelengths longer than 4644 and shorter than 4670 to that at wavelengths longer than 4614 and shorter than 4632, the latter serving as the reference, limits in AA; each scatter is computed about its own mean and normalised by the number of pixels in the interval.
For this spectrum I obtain 1.8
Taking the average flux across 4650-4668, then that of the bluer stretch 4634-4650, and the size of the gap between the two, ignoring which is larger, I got 0.04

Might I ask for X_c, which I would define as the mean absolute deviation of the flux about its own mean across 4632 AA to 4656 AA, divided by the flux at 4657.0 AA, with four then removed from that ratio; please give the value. -3.97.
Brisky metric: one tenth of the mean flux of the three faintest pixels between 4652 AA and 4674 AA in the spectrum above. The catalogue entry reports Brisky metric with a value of 0.111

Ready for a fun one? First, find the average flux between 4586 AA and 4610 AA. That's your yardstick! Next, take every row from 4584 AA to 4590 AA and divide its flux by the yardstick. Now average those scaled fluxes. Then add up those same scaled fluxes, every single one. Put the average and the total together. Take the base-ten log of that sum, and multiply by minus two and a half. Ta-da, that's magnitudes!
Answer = -1.2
